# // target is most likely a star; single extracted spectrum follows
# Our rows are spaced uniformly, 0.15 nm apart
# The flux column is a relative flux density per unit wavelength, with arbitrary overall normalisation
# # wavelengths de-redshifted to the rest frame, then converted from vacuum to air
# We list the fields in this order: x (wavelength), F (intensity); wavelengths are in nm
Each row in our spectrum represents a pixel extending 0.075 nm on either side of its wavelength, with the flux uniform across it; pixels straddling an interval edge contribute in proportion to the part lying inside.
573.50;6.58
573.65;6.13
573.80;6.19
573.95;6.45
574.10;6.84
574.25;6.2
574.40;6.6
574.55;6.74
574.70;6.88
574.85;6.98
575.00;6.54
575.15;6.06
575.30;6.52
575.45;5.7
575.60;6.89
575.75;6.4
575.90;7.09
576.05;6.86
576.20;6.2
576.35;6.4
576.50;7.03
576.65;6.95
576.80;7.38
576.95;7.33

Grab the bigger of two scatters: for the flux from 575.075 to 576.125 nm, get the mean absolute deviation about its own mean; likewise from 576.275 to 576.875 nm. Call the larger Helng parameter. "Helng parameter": 0.39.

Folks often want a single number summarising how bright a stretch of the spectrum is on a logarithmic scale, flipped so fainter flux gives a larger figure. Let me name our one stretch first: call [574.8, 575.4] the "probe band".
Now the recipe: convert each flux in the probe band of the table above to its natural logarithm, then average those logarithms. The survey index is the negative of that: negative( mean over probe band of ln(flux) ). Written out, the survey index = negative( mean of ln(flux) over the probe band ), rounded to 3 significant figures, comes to -1.87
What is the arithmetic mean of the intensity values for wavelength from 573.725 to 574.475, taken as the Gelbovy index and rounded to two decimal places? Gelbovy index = 6.46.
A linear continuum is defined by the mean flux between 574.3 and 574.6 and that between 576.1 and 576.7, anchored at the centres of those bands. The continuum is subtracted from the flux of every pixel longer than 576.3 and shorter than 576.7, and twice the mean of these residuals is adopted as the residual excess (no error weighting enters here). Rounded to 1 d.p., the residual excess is 0.3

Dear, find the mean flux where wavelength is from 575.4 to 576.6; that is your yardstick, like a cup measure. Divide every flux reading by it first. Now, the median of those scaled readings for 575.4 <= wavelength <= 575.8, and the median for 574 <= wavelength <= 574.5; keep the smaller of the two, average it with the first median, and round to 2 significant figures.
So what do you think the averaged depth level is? 0.97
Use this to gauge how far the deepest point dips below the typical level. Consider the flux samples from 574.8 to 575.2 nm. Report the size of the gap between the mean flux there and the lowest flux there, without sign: 0.47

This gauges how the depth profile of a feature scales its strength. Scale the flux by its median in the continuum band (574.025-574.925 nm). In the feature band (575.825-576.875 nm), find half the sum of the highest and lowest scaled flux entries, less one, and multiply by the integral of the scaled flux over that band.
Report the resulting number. 0.00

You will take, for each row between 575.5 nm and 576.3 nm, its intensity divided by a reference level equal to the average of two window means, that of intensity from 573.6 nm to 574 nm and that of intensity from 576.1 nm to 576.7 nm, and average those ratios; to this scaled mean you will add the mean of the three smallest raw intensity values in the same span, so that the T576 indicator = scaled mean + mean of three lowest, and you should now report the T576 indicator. 7.52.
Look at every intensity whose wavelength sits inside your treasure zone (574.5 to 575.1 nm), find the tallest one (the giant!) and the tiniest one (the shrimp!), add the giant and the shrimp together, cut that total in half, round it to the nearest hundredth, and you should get 6.76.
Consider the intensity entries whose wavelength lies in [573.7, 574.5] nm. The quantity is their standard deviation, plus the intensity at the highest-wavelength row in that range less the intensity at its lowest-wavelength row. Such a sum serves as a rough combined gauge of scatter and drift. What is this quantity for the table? 0.7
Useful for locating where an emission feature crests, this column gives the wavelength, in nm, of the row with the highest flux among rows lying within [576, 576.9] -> 576.80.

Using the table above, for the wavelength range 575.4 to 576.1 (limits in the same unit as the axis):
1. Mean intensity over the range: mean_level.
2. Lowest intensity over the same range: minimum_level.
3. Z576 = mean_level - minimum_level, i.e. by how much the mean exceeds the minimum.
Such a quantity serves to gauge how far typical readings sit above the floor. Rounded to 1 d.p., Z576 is 0.9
